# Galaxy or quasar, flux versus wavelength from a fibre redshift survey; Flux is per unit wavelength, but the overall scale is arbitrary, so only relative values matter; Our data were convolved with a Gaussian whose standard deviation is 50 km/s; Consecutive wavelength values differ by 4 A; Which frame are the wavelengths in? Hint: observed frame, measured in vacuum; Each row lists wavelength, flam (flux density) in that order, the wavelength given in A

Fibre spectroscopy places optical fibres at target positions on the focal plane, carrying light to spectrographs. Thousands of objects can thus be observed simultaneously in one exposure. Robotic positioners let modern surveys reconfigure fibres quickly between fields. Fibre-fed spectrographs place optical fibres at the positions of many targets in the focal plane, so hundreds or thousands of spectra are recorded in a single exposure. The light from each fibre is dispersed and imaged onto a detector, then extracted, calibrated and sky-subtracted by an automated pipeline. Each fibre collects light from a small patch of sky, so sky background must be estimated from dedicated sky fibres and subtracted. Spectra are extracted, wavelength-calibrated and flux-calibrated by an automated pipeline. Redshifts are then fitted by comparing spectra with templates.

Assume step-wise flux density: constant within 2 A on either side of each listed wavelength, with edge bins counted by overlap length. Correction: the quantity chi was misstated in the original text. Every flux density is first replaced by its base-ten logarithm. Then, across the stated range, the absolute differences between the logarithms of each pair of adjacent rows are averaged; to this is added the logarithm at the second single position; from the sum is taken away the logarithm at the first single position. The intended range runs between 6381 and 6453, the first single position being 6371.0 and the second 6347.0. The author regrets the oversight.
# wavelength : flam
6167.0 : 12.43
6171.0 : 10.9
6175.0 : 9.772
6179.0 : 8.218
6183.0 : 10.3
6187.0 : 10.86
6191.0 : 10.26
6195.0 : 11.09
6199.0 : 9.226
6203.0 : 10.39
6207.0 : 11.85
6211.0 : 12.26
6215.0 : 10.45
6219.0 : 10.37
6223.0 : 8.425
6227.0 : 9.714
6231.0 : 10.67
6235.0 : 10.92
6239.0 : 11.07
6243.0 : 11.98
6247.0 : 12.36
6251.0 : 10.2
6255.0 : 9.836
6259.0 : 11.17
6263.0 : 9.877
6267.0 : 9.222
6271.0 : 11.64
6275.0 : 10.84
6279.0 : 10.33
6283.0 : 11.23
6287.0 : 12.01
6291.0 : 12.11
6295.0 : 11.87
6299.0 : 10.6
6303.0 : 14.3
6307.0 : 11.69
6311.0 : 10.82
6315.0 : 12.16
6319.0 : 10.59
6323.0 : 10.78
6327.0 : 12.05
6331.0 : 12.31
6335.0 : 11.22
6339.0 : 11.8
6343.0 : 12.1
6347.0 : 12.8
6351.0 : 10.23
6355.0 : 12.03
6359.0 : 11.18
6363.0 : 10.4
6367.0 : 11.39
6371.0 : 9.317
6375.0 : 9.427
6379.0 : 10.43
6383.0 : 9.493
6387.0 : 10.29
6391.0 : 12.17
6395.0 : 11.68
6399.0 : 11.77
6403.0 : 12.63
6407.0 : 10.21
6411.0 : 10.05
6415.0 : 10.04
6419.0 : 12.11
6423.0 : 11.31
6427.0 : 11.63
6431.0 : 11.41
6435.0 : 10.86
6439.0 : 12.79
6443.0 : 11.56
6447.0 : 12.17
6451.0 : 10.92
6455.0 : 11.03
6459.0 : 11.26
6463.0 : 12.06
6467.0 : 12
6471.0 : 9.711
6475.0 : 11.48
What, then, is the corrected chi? 0.17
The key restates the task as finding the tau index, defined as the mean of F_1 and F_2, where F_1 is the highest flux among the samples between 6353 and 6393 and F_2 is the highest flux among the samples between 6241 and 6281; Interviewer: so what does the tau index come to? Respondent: 12.3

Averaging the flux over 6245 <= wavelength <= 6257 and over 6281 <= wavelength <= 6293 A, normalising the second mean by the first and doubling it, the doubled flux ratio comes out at 2.18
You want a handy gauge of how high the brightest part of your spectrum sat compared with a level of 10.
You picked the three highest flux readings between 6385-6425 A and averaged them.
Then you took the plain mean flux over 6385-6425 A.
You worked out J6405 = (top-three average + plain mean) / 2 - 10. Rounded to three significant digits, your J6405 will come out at 1.76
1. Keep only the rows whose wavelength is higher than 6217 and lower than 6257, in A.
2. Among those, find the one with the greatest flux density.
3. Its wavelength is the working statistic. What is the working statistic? 6247.0 A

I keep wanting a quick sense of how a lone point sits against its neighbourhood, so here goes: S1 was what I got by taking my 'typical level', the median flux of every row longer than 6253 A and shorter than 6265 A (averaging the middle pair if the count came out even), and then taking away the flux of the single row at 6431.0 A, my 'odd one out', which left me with -1.5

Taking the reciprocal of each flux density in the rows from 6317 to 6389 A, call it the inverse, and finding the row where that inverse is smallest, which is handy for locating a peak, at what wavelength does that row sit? 6347.0 A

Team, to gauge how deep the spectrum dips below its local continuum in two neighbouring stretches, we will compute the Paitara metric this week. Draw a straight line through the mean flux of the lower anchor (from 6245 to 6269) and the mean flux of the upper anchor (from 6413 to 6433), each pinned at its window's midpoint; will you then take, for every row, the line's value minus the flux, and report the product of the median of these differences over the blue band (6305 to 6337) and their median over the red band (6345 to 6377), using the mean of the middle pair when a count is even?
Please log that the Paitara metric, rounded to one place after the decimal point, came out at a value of -0.1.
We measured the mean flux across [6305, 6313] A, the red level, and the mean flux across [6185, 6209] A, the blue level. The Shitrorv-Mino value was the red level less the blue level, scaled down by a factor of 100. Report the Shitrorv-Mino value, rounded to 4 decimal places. 0.0064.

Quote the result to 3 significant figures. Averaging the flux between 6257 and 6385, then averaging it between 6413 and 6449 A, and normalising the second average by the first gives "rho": 1.03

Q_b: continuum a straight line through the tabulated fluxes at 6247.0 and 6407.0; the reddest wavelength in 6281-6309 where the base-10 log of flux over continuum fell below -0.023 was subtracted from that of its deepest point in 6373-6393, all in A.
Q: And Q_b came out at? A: 76 A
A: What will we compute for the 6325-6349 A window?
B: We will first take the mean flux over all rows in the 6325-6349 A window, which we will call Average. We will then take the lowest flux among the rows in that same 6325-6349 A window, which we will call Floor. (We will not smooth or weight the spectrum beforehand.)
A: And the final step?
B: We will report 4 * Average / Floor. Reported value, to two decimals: 4.29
